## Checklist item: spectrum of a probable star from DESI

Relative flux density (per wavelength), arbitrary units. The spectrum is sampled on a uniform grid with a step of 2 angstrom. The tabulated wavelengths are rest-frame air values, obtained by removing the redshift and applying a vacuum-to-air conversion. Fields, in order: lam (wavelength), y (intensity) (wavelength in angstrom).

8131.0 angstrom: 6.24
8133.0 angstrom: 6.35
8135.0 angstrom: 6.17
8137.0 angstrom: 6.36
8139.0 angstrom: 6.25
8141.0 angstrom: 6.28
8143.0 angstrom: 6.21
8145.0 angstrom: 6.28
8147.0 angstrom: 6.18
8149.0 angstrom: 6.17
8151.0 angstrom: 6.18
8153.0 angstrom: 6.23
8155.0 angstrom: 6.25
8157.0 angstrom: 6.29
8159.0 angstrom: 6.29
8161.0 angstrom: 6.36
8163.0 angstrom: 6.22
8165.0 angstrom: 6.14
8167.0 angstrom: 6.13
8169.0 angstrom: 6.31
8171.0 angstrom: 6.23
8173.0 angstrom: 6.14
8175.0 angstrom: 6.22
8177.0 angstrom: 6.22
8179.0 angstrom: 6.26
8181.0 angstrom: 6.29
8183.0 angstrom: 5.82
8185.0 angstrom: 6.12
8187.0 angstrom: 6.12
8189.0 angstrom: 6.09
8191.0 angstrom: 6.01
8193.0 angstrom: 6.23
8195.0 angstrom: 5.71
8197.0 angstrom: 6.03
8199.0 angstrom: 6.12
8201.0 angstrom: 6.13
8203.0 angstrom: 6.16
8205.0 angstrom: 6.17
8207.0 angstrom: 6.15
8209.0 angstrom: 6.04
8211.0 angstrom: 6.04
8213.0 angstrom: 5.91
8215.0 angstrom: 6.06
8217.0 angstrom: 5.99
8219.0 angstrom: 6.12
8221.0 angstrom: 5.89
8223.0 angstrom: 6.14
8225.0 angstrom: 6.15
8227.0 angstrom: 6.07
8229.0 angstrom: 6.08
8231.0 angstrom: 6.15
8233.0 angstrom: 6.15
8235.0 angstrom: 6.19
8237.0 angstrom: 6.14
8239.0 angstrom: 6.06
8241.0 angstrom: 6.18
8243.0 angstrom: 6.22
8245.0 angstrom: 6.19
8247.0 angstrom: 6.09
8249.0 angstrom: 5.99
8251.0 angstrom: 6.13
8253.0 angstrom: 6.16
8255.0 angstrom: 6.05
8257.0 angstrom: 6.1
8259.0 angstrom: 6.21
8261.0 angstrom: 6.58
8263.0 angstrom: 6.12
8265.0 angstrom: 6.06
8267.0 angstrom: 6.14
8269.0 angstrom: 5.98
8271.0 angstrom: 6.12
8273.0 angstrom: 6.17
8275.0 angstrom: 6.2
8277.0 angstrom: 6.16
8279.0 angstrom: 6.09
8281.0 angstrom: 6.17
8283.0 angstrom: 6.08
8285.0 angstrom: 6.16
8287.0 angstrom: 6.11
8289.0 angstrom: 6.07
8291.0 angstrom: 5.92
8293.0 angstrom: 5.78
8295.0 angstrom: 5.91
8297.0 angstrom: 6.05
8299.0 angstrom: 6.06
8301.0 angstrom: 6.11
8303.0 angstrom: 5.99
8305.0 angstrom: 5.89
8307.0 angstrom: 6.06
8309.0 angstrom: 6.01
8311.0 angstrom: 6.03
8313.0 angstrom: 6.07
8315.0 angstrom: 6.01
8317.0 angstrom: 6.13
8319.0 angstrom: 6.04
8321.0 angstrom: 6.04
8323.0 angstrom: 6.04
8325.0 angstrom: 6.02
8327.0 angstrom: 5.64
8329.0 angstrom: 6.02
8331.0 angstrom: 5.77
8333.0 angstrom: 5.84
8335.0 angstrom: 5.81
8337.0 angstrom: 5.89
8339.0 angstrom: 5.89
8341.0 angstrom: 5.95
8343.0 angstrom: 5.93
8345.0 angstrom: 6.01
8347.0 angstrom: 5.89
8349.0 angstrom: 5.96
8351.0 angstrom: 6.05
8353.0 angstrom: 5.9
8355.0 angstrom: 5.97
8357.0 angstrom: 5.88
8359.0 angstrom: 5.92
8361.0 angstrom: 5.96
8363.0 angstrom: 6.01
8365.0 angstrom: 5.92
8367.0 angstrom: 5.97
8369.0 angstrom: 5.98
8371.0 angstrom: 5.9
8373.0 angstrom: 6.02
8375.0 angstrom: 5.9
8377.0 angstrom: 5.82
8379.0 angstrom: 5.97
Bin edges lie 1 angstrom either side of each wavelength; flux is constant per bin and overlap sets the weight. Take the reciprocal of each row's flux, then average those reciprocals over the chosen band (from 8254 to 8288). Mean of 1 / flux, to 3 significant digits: 0.163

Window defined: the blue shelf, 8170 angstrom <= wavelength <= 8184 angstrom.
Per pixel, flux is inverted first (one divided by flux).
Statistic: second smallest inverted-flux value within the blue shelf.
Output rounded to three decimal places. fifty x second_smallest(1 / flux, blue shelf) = 7.987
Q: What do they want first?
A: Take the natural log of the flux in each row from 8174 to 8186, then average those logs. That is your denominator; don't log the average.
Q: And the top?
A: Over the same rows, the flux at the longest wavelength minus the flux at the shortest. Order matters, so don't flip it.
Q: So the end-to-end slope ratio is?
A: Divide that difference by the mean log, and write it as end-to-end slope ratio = -0.06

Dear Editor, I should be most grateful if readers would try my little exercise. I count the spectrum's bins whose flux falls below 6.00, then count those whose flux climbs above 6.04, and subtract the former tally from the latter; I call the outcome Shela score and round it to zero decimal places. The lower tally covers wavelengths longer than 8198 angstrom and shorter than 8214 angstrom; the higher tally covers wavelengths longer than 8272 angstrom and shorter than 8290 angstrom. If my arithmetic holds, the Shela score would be 8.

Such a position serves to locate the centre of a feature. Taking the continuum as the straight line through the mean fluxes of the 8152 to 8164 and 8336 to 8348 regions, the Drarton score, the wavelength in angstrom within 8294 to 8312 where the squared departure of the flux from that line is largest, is 8305.0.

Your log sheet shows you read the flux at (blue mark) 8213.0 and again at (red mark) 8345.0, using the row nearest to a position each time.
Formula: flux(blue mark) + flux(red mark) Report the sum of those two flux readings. 11.9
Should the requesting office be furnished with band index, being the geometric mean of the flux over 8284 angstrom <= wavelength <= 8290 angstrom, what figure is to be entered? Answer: 6.11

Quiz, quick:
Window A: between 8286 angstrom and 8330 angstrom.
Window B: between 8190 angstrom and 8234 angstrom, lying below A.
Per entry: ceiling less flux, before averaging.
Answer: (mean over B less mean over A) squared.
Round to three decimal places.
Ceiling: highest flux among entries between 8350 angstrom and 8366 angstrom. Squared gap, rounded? 0.005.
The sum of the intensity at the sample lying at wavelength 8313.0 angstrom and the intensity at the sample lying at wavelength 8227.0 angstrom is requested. 12.1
